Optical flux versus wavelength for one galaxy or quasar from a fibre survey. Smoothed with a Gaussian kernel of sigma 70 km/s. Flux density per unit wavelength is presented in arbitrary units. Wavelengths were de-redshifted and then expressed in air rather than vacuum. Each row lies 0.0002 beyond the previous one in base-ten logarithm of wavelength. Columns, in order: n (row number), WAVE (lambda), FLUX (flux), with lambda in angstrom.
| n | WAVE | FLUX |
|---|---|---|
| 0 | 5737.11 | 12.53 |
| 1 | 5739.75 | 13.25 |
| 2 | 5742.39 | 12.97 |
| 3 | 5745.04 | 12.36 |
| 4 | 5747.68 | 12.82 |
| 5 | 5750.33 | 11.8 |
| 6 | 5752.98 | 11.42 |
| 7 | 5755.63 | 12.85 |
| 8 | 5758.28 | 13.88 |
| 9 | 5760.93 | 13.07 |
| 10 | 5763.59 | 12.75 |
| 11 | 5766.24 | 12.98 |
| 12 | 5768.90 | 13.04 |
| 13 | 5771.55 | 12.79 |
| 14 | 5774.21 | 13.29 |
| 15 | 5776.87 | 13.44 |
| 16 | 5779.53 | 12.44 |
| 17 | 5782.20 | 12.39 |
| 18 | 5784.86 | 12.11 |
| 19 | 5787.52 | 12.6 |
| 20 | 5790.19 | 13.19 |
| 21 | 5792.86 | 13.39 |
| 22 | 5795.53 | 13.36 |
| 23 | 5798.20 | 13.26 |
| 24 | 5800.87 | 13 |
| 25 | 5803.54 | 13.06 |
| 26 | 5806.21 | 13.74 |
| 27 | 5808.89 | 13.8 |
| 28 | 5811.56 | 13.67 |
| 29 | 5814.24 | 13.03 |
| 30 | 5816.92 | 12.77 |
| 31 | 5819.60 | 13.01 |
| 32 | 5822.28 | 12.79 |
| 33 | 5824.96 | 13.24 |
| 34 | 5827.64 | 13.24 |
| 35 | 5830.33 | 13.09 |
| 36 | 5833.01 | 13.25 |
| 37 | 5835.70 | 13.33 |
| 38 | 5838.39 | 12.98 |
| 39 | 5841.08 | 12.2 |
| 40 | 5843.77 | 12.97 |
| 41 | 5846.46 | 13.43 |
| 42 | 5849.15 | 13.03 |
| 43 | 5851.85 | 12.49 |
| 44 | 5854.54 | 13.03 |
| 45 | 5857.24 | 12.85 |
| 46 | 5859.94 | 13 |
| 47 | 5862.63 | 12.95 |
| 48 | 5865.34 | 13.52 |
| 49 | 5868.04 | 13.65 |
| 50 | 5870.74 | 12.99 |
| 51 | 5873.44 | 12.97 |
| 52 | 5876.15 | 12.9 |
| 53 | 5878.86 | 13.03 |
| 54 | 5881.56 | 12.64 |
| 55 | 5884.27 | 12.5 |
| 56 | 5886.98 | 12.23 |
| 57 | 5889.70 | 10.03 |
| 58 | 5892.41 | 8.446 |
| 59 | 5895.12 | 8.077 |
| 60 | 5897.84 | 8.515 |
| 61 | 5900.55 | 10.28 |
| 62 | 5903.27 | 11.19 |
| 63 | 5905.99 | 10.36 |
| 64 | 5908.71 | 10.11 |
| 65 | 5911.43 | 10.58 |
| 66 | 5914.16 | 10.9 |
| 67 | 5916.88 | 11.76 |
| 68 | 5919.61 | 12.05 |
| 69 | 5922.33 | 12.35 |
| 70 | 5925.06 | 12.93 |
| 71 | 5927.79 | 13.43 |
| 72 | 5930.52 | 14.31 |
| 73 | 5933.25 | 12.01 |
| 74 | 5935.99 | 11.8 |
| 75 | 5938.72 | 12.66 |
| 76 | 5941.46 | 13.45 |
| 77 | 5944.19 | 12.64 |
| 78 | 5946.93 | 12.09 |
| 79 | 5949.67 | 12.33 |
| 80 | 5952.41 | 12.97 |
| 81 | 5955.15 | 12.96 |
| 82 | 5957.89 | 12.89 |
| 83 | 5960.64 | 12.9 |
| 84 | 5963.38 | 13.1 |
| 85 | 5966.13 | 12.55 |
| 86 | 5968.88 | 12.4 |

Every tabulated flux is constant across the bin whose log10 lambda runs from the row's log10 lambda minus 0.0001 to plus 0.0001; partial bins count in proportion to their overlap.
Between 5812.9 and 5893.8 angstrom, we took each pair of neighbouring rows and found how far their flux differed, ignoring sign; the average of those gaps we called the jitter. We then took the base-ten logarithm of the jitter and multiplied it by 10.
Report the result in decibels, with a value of -3.9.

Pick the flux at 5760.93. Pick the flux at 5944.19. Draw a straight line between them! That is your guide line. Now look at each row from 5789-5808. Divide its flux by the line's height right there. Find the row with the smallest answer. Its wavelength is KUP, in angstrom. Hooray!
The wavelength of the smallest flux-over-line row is 5800.87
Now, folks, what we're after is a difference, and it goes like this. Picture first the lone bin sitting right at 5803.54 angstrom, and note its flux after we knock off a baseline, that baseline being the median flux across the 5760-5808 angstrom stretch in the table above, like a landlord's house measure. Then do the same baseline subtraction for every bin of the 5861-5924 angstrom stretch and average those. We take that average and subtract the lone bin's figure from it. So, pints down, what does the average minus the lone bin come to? -1.6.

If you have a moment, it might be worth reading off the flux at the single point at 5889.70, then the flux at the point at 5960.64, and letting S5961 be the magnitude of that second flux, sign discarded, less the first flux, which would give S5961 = 2.9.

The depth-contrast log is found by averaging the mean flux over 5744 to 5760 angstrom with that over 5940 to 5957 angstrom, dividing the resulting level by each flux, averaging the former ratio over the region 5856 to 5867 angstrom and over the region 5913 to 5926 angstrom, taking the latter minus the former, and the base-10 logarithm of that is -1.0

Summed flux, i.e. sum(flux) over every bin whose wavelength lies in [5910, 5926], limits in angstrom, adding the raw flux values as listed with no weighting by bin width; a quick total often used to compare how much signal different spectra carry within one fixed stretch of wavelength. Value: 71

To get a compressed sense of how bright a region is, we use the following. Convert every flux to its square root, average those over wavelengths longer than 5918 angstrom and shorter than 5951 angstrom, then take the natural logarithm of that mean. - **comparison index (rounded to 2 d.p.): 1.27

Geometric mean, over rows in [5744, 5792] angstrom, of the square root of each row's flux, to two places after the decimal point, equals 3.57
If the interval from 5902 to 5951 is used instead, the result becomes 3.46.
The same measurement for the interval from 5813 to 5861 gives 3.60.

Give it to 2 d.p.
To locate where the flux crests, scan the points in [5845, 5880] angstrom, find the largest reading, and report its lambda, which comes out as 5868.04 angstrom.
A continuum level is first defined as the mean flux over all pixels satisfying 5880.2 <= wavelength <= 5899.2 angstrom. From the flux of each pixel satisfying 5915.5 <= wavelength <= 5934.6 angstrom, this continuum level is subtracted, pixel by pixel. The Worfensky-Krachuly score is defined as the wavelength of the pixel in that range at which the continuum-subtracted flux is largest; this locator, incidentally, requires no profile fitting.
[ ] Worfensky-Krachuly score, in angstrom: 5930.52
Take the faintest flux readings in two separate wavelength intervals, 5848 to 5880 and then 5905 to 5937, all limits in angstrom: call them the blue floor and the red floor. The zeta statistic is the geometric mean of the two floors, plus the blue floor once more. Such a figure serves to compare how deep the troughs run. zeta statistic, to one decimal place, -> 23.7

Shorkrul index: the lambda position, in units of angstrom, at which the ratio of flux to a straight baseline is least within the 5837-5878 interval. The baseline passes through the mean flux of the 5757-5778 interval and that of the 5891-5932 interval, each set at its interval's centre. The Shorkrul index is 5841.08 angstrom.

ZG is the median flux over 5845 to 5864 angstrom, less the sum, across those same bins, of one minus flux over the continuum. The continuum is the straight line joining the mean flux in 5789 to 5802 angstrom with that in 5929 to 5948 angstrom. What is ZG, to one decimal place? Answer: 13.0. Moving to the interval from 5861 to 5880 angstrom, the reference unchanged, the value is 13.1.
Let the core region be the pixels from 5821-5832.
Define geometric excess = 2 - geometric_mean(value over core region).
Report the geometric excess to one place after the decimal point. -11.1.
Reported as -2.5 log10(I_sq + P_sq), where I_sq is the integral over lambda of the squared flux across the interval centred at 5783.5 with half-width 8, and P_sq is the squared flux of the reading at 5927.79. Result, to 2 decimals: -8.60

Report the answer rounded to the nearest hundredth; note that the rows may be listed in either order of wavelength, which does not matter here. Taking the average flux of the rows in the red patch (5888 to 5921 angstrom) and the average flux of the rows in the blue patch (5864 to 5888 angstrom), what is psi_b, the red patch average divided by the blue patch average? 0.79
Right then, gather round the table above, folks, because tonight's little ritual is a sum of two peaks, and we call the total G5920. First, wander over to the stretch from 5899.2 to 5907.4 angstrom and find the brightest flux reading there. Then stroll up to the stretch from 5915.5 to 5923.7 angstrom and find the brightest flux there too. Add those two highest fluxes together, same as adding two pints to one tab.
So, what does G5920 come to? 23.5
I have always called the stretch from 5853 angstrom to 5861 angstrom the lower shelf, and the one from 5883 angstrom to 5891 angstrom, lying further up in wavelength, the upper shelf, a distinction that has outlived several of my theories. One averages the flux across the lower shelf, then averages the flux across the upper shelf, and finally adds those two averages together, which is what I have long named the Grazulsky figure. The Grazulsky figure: 24.5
